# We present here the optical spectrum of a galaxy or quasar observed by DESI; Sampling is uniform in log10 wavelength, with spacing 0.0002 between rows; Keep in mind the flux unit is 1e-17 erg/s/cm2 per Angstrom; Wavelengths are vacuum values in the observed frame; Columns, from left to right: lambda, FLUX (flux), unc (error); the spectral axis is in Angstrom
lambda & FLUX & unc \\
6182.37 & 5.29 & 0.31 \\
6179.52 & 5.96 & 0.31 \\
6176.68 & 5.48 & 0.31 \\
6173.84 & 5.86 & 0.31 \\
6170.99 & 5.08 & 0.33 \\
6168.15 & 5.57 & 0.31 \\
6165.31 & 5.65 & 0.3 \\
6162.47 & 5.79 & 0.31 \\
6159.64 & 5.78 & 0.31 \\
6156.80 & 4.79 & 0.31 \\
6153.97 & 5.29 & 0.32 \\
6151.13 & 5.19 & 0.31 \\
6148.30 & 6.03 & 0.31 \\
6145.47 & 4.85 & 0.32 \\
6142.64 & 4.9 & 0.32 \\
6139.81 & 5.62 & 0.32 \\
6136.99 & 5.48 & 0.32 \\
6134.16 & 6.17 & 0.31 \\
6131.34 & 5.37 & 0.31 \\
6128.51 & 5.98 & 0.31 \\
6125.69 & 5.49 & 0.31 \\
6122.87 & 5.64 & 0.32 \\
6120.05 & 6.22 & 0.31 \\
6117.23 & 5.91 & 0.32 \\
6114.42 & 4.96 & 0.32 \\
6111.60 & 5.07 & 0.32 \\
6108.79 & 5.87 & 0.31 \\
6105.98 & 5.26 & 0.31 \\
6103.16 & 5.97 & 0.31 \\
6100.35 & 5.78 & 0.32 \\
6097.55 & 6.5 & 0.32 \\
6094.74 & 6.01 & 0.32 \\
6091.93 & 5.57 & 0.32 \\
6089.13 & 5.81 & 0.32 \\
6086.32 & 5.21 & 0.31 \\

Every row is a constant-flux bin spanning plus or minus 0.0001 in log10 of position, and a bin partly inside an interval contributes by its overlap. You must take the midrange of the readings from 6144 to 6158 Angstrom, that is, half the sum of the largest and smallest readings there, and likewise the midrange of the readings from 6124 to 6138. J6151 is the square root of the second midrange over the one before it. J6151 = 1.03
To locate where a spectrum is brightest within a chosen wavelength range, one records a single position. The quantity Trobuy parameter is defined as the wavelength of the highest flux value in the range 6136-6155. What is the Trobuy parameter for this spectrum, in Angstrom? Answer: 6148.30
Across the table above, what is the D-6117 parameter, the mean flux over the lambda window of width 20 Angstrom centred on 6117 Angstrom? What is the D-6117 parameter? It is 5.59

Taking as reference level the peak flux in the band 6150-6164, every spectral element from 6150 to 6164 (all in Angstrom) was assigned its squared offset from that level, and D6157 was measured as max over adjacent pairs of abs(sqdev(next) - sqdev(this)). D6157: 1.00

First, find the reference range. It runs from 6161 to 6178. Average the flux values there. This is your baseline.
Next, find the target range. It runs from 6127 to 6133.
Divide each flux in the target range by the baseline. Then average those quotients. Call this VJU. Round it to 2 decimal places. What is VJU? 1.02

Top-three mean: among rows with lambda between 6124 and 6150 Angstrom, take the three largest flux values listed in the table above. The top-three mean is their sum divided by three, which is 6.1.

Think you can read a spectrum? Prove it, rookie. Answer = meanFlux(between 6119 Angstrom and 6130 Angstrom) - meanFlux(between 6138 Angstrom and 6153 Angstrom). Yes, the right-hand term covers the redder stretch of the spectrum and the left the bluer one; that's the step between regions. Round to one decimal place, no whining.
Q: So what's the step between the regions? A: 0.5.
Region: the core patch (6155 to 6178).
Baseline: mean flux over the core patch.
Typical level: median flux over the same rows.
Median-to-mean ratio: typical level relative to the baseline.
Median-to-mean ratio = 1.02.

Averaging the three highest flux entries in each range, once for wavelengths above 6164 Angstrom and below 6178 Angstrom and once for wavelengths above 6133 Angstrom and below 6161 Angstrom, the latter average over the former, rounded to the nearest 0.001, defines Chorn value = 1.053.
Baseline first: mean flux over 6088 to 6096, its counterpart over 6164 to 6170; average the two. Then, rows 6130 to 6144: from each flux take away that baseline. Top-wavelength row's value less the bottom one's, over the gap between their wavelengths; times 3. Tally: -0.12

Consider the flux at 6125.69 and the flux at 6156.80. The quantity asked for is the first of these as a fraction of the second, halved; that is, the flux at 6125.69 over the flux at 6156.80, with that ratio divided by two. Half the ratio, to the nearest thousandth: 0.573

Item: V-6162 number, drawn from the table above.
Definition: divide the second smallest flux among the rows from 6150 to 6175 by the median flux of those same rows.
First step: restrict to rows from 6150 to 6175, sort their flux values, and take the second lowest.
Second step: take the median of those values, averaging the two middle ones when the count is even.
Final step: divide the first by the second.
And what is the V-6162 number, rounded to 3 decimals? 0.912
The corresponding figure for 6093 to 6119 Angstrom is 0.864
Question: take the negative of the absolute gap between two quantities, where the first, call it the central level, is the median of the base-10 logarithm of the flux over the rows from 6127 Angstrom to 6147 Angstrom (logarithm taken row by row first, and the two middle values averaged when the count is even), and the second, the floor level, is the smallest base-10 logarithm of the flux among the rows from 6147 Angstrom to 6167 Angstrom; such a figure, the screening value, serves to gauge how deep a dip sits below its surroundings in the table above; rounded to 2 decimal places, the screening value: -0.06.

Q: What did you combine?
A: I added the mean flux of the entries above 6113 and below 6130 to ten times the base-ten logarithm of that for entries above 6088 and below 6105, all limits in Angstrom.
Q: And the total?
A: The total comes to 13.4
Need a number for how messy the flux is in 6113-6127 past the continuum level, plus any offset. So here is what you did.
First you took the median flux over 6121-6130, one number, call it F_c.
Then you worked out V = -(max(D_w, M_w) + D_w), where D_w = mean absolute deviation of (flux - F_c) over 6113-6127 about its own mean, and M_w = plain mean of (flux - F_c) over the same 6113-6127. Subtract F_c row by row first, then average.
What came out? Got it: -0.67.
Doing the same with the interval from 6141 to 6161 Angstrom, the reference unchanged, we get -0.75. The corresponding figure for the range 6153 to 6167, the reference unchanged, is -0.67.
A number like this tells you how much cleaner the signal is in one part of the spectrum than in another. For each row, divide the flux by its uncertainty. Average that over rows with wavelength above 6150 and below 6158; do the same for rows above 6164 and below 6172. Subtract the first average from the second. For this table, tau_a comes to 1.2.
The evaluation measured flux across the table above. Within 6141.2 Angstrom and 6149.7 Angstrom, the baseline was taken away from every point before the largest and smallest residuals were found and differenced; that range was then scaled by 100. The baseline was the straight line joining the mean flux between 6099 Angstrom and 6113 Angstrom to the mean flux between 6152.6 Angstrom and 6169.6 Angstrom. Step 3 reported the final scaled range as 119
